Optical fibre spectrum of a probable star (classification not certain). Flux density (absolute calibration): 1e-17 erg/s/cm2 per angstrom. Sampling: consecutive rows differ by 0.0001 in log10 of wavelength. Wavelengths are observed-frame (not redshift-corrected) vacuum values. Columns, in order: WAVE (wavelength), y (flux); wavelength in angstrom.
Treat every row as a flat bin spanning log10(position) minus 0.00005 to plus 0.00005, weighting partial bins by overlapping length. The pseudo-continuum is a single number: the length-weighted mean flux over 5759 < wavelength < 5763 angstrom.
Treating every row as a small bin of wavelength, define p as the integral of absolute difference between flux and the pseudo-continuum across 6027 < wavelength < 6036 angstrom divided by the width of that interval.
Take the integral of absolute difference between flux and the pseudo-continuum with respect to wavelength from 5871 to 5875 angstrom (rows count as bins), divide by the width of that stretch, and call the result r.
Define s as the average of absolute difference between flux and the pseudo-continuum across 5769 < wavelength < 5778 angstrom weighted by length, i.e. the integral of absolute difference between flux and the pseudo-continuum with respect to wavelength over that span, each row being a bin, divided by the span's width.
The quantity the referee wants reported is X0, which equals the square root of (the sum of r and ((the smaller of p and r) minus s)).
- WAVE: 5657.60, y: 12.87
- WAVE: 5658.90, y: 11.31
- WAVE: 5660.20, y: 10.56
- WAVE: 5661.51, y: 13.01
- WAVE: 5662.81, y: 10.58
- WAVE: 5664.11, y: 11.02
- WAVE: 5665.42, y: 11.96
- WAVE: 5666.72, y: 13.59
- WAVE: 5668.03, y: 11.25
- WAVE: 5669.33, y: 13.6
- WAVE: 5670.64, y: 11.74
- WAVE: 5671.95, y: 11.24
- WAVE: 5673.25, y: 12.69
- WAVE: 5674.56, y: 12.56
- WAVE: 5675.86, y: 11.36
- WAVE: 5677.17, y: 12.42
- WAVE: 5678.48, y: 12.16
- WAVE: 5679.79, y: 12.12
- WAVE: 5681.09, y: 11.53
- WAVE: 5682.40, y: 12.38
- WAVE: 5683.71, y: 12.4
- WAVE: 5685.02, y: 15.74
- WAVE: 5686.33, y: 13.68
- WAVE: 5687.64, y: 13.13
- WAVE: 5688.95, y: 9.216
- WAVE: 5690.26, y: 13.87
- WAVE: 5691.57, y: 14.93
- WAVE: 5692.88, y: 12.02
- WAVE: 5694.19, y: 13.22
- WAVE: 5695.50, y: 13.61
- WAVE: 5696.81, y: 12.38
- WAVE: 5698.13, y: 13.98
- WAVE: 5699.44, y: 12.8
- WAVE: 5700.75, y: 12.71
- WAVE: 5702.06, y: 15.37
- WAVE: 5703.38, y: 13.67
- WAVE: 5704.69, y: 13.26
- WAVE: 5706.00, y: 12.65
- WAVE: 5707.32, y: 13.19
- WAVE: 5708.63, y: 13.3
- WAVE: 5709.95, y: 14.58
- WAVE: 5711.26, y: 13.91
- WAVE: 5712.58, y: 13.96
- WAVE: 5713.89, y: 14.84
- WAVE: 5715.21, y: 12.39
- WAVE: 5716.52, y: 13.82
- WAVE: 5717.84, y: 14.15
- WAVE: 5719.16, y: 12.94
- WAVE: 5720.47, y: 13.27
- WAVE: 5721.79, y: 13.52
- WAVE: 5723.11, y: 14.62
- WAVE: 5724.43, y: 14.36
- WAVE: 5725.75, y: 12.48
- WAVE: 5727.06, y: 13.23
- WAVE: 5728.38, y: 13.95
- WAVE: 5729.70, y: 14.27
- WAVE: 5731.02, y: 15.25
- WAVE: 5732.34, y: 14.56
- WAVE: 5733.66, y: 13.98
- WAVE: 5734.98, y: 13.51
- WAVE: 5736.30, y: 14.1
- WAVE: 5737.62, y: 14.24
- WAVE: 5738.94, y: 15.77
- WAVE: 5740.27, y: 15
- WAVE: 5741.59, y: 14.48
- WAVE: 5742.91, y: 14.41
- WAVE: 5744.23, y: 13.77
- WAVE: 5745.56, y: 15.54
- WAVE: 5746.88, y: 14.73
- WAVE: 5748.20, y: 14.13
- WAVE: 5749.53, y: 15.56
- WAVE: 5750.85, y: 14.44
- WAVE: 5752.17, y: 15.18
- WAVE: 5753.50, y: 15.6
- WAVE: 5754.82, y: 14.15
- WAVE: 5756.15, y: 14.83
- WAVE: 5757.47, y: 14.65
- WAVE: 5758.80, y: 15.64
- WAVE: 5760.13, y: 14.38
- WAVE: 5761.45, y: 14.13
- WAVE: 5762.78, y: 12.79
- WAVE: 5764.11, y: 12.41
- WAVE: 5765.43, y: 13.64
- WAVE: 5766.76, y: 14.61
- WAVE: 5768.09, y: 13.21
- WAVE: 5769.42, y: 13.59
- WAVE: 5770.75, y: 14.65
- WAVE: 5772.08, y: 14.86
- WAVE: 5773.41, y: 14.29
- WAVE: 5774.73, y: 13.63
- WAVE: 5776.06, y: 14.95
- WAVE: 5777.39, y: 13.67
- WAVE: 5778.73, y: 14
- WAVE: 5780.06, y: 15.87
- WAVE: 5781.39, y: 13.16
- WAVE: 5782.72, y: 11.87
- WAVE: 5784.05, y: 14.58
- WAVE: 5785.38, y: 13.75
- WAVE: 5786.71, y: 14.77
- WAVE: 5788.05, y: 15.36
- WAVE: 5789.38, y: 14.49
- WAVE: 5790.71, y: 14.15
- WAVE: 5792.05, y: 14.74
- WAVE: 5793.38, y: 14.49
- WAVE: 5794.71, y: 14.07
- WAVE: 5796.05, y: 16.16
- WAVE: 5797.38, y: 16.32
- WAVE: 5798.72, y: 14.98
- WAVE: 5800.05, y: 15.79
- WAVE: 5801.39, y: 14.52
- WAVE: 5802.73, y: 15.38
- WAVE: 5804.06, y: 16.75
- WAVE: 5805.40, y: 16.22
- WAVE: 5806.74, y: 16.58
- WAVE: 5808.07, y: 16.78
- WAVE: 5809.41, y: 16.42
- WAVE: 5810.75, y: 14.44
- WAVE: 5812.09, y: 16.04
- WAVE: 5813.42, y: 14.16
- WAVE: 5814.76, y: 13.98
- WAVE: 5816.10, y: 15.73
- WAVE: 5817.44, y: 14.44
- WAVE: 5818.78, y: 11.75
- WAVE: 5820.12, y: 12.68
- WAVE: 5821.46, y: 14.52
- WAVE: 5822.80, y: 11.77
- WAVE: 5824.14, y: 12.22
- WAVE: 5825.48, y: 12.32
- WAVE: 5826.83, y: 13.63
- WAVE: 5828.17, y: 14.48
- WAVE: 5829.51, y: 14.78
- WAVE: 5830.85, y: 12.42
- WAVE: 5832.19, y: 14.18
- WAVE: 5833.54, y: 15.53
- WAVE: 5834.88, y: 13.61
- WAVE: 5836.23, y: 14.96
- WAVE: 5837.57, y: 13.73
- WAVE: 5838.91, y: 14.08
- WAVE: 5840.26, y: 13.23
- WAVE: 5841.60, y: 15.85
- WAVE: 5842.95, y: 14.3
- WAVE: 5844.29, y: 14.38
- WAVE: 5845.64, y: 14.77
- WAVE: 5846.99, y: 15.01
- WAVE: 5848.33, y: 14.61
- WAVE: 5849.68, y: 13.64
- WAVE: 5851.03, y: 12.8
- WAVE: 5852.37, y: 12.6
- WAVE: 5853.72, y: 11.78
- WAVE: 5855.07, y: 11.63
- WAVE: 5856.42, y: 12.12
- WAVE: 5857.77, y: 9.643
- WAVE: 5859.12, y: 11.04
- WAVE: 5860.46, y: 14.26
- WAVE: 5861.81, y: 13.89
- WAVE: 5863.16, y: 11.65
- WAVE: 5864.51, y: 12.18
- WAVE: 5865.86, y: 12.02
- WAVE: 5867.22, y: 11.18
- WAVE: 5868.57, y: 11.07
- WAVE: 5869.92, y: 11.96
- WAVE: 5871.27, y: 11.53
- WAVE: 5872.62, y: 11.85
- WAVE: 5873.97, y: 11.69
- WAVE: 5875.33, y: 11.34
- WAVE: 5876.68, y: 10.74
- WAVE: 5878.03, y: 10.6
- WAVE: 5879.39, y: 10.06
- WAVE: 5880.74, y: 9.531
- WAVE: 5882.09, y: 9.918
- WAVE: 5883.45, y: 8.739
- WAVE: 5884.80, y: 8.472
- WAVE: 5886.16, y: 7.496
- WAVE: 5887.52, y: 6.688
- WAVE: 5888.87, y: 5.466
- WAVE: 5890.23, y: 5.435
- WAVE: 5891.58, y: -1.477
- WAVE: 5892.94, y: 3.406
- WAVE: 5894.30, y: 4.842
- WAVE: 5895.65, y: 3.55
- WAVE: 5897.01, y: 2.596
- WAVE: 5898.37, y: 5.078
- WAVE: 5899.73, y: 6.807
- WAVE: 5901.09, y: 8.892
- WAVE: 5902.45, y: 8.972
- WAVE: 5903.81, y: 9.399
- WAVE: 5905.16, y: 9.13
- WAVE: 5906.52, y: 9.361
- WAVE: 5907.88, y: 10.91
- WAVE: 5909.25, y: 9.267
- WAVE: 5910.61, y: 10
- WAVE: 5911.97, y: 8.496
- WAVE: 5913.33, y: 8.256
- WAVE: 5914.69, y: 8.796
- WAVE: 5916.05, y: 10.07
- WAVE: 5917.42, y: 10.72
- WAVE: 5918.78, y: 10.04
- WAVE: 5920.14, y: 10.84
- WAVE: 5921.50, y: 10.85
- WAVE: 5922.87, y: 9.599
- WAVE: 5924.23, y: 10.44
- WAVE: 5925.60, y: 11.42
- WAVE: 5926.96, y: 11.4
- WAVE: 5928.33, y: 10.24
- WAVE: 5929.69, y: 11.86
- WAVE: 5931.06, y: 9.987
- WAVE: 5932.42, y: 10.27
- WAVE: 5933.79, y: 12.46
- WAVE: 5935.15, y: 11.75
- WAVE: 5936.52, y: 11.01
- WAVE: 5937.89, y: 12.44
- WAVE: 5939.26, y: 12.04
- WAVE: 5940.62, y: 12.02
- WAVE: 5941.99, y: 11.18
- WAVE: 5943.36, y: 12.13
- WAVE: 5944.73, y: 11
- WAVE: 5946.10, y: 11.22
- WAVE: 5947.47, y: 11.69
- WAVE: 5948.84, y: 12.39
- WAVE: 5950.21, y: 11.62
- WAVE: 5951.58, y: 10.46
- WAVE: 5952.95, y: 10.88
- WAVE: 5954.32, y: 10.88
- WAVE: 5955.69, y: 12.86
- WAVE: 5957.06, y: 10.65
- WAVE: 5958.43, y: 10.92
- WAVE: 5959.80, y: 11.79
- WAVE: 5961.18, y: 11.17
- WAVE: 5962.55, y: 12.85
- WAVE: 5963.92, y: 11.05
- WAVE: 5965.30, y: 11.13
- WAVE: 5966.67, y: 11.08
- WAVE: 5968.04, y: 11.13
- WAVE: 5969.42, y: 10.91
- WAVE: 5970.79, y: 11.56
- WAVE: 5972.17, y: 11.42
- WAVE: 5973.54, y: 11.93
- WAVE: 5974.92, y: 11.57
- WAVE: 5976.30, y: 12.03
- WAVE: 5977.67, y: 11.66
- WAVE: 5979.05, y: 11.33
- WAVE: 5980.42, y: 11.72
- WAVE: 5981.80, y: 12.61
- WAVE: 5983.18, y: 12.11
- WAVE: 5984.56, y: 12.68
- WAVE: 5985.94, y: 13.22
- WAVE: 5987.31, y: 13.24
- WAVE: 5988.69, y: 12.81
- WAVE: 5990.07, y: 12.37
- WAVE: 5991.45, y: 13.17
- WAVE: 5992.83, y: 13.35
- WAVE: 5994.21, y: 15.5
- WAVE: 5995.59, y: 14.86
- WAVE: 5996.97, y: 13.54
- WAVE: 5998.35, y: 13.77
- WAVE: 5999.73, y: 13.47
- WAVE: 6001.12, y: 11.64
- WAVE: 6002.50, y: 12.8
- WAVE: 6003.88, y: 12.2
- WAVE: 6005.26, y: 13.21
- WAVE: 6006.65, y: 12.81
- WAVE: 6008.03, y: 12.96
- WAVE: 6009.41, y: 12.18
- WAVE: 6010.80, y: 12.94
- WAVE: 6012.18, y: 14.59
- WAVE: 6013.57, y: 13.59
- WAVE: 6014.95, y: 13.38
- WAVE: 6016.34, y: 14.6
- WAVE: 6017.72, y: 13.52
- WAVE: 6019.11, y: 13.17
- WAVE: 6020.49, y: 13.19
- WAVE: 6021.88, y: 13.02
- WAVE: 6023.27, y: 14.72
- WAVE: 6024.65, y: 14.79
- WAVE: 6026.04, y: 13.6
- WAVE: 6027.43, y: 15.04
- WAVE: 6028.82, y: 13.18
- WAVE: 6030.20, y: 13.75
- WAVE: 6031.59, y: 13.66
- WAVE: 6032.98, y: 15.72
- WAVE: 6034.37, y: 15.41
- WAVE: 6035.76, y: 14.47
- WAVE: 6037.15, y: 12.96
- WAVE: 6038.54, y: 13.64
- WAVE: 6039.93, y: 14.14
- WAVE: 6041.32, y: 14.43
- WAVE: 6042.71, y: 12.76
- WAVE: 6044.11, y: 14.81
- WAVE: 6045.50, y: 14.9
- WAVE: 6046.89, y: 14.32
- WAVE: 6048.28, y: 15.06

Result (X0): 1.7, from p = 0.9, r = 2.4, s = 0.5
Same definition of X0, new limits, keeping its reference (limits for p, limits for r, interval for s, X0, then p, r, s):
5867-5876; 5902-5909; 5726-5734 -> 2.6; 2.6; 4.5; 0.6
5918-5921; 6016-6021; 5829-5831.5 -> 0.5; 3.6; 0.7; 1.2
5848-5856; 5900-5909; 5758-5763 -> 2.3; 1.5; 4.8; 0.7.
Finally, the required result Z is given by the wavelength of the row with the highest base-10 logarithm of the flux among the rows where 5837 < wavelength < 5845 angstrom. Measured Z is 5841.60 angstrom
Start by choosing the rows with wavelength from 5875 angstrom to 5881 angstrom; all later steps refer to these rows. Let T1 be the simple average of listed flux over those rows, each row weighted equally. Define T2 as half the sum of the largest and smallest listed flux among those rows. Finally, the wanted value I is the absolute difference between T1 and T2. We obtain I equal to 0.02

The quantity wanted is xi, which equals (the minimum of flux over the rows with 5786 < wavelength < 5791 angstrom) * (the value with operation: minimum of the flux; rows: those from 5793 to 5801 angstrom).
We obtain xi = 199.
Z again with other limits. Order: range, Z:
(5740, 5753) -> 5749.53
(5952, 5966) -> 5955.69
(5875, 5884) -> 5875.33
